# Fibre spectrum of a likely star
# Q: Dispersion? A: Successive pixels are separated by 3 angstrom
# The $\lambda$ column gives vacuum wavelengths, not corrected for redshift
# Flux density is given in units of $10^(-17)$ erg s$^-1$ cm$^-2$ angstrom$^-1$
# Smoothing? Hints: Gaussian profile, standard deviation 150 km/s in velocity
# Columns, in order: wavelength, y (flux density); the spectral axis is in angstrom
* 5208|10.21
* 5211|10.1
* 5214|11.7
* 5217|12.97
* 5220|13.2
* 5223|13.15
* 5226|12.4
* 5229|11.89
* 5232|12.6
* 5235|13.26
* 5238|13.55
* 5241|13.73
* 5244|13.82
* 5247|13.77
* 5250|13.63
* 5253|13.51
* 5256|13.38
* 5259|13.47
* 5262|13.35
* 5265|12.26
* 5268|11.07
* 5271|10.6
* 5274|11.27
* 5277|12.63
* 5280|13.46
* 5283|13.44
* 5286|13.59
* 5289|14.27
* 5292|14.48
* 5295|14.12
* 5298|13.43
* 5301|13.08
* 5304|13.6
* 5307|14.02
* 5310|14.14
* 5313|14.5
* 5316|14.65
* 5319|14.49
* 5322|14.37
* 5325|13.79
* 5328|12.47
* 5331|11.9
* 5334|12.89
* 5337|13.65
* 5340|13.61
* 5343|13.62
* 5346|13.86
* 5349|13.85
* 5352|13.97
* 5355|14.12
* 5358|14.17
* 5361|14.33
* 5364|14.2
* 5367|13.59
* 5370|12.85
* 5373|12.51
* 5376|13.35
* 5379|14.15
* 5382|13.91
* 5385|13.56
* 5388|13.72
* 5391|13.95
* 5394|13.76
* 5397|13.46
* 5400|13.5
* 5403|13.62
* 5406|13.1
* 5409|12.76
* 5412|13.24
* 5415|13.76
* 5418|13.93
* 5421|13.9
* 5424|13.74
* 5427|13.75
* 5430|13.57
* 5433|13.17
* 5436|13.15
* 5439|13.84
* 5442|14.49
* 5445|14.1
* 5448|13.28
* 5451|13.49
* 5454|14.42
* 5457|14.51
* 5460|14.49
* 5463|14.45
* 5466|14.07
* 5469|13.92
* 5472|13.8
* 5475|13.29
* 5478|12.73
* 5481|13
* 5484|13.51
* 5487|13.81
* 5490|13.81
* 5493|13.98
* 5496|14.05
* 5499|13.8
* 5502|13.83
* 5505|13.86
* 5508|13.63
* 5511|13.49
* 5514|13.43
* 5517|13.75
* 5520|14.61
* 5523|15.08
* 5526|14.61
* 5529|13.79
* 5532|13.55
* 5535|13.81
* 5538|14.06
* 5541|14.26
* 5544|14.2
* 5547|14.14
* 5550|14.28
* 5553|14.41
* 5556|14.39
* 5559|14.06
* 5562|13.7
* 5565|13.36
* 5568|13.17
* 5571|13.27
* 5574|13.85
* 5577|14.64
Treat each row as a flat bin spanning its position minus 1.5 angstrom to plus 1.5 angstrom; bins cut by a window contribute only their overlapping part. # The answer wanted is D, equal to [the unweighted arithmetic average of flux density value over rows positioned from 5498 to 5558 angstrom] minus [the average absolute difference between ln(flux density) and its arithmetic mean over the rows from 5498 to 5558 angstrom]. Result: 14.02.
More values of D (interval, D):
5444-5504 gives 13.79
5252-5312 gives 13.09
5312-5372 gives 13.70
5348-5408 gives 13.66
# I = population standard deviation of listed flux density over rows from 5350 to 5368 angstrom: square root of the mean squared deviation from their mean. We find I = 0.2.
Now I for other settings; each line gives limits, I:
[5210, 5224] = 1.2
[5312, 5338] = 0.9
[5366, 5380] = 0.6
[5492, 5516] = 0.2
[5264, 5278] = 0.8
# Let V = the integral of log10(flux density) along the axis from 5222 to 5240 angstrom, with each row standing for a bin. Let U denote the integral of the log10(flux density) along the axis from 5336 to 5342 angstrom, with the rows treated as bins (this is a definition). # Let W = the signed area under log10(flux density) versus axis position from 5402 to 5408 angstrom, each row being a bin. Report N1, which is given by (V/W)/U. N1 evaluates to 0.435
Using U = 7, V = 19.9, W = 6.7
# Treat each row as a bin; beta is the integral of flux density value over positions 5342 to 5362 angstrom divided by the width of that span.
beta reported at 14.0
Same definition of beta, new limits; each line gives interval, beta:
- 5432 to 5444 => 13.7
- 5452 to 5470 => 14.3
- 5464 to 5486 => 13.5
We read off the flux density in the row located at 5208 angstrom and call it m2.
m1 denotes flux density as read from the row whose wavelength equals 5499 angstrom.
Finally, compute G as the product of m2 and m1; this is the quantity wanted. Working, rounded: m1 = 13.8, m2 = 10.21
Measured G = 141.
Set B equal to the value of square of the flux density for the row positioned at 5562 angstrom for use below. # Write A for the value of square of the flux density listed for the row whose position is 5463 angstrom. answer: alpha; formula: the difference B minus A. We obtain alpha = -21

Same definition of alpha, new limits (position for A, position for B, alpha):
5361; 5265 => -55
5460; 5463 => -1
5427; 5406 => -17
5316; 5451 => -33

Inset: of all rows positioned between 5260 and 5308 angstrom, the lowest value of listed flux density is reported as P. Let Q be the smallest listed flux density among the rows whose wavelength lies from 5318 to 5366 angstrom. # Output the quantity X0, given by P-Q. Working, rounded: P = 10.6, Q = 11.9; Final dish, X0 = -1.3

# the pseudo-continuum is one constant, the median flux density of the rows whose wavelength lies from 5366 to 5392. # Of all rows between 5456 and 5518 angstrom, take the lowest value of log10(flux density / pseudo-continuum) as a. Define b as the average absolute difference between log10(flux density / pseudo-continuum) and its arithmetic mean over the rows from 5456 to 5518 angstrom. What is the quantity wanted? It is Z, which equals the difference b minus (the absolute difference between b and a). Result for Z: -0.028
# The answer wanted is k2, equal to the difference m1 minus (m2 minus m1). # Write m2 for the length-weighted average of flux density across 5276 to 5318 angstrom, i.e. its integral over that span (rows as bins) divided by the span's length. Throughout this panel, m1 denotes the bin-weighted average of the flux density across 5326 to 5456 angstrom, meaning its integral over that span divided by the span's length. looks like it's 13.3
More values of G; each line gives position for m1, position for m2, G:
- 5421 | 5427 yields 191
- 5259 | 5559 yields 189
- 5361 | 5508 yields 195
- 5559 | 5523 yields 212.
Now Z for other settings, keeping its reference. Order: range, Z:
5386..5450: -0.027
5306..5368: -0.058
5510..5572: -0.014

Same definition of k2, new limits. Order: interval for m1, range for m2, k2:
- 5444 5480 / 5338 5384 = 14.0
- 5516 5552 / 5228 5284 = 15.5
